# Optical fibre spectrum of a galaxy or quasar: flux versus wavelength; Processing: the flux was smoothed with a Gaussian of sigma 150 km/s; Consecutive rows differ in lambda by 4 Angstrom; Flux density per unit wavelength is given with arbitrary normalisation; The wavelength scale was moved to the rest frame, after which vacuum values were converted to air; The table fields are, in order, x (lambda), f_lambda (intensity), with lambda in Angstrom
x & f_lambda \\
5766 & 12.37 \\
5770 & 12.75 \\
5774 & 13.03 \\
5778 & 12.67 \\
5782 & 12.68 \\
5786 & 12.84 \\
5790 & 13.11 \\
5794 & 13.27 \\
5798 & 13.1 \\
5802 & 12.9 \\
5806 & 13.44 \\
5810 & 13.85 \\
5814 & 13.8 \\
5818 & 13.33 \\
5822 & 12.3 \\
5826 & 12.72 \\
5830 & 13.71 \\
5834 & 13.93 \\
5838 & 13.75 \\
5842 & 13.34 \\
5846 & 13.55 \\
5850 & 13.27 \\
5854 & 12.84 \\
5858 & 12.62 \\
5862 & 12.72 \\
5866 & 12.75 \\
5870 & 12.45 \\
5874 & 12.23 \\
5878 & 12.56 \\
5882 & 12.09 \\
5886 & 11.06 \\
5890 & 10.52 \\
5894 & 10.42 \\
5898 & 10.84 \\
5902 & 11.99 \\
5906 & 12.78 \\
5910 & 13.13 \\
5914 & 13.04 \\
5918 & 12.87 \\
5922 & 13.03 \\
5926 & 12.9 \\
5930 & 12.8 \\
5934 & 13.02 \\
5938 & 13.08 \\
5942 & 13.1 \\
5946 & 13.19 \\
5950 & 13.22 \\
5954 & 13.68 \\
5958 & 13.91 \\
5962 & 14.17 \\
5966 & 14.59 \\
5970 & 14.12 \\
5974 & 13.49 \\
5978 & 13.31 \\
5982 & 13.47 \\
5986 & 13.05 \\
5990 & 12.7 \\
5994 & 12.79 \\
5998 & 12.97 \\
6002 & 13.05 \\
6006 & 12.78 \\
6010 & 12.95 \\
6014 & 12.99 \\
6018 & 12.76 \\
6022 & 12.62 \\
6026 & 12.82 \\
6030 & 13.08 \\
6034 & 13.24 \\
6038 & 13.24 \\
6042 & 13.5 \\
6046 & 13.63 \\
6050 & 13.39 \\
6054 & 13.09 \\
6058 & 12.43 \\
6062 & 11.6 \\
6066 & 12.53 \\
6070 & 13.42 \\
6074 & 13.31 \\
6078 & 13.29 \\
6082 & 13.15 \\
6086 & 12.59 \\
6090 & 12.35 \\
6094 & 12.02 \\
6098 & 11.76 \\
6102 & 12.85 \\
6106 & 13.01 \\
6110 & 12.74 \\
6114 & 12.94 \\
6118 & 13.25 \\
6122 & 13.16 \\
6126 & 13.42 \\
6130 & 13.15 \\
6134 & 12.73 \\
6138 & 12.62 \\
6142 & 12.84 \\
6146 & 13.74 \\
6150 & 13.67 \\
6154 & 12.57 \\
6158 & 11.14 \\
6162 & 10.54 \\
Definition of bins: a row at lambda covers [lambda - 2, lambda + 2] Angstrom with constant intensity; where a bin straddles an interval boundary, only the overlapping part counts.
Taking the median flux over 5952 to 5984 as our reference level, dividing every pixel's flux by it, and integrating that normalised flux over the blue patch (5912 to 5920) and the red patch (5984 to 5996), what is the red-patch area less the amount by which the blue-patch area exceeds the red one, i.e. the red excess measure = 15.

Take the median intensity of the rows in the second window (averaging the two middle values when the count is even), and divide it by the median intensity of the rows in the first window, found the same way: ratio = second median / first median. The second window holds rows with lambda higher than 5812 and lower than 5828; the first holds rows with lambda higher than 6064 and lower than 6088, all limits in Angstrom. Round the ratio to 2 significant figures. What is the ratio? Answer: 0.99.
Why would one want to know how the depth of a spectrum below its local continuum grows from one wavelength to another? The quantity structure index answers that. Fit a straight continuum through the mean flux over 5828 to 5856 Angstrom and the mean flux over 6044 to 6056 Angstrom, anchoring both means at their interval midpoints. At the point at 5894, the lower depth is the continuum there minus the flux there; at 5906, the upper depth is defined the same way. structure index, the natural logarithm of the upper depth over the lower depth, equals -1.5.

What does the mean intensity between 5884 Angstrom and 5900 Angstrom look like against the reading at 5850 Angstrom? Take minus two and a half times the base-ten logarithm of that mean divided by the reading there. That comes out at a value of 0.23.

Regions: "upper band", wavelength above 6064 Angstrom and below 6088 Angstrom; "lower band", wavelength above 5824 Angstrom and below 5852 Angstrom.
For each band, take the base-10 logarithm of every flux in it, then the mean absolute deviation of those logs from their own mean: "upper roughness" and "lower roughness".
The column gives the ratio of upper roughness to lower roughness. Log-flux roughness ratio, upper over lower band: 1.1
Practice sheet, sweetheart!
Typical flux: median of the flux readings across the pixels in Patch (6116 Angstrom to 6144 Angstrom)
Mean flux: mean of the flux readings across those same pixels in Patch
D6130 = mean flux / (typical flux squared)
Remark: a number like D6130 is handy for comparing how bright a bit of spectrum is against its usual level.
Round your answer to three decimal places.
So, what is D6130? 0.075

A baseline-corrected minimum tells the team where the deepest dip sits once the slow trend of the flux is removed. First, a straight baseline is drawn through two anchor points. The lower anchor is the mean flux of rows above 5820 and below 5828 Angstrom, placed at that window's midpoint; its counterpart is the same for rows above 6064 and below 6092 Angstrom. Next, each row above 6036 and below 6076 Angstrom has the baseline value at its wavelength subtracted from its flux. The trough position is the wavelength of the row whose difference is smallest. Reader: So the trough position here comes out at 6062 Angstrom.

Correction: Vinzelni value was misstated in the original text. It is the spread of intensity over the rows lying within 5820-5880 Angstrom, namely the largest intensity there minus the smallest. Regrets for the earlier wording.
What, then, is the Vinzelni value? 1.7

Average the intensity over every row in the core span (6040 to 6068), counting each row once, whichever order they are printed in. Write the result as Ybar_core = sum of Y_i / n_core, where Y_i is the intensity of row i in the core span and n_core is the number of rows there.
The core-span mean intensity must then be 12.9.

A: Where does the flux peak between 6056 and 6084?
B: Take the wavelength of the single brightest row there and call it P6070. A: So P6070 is 6070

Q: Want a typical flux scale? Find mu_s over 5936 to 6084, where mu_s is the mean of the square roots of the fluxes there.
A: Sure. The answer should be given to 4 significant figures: 3.630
